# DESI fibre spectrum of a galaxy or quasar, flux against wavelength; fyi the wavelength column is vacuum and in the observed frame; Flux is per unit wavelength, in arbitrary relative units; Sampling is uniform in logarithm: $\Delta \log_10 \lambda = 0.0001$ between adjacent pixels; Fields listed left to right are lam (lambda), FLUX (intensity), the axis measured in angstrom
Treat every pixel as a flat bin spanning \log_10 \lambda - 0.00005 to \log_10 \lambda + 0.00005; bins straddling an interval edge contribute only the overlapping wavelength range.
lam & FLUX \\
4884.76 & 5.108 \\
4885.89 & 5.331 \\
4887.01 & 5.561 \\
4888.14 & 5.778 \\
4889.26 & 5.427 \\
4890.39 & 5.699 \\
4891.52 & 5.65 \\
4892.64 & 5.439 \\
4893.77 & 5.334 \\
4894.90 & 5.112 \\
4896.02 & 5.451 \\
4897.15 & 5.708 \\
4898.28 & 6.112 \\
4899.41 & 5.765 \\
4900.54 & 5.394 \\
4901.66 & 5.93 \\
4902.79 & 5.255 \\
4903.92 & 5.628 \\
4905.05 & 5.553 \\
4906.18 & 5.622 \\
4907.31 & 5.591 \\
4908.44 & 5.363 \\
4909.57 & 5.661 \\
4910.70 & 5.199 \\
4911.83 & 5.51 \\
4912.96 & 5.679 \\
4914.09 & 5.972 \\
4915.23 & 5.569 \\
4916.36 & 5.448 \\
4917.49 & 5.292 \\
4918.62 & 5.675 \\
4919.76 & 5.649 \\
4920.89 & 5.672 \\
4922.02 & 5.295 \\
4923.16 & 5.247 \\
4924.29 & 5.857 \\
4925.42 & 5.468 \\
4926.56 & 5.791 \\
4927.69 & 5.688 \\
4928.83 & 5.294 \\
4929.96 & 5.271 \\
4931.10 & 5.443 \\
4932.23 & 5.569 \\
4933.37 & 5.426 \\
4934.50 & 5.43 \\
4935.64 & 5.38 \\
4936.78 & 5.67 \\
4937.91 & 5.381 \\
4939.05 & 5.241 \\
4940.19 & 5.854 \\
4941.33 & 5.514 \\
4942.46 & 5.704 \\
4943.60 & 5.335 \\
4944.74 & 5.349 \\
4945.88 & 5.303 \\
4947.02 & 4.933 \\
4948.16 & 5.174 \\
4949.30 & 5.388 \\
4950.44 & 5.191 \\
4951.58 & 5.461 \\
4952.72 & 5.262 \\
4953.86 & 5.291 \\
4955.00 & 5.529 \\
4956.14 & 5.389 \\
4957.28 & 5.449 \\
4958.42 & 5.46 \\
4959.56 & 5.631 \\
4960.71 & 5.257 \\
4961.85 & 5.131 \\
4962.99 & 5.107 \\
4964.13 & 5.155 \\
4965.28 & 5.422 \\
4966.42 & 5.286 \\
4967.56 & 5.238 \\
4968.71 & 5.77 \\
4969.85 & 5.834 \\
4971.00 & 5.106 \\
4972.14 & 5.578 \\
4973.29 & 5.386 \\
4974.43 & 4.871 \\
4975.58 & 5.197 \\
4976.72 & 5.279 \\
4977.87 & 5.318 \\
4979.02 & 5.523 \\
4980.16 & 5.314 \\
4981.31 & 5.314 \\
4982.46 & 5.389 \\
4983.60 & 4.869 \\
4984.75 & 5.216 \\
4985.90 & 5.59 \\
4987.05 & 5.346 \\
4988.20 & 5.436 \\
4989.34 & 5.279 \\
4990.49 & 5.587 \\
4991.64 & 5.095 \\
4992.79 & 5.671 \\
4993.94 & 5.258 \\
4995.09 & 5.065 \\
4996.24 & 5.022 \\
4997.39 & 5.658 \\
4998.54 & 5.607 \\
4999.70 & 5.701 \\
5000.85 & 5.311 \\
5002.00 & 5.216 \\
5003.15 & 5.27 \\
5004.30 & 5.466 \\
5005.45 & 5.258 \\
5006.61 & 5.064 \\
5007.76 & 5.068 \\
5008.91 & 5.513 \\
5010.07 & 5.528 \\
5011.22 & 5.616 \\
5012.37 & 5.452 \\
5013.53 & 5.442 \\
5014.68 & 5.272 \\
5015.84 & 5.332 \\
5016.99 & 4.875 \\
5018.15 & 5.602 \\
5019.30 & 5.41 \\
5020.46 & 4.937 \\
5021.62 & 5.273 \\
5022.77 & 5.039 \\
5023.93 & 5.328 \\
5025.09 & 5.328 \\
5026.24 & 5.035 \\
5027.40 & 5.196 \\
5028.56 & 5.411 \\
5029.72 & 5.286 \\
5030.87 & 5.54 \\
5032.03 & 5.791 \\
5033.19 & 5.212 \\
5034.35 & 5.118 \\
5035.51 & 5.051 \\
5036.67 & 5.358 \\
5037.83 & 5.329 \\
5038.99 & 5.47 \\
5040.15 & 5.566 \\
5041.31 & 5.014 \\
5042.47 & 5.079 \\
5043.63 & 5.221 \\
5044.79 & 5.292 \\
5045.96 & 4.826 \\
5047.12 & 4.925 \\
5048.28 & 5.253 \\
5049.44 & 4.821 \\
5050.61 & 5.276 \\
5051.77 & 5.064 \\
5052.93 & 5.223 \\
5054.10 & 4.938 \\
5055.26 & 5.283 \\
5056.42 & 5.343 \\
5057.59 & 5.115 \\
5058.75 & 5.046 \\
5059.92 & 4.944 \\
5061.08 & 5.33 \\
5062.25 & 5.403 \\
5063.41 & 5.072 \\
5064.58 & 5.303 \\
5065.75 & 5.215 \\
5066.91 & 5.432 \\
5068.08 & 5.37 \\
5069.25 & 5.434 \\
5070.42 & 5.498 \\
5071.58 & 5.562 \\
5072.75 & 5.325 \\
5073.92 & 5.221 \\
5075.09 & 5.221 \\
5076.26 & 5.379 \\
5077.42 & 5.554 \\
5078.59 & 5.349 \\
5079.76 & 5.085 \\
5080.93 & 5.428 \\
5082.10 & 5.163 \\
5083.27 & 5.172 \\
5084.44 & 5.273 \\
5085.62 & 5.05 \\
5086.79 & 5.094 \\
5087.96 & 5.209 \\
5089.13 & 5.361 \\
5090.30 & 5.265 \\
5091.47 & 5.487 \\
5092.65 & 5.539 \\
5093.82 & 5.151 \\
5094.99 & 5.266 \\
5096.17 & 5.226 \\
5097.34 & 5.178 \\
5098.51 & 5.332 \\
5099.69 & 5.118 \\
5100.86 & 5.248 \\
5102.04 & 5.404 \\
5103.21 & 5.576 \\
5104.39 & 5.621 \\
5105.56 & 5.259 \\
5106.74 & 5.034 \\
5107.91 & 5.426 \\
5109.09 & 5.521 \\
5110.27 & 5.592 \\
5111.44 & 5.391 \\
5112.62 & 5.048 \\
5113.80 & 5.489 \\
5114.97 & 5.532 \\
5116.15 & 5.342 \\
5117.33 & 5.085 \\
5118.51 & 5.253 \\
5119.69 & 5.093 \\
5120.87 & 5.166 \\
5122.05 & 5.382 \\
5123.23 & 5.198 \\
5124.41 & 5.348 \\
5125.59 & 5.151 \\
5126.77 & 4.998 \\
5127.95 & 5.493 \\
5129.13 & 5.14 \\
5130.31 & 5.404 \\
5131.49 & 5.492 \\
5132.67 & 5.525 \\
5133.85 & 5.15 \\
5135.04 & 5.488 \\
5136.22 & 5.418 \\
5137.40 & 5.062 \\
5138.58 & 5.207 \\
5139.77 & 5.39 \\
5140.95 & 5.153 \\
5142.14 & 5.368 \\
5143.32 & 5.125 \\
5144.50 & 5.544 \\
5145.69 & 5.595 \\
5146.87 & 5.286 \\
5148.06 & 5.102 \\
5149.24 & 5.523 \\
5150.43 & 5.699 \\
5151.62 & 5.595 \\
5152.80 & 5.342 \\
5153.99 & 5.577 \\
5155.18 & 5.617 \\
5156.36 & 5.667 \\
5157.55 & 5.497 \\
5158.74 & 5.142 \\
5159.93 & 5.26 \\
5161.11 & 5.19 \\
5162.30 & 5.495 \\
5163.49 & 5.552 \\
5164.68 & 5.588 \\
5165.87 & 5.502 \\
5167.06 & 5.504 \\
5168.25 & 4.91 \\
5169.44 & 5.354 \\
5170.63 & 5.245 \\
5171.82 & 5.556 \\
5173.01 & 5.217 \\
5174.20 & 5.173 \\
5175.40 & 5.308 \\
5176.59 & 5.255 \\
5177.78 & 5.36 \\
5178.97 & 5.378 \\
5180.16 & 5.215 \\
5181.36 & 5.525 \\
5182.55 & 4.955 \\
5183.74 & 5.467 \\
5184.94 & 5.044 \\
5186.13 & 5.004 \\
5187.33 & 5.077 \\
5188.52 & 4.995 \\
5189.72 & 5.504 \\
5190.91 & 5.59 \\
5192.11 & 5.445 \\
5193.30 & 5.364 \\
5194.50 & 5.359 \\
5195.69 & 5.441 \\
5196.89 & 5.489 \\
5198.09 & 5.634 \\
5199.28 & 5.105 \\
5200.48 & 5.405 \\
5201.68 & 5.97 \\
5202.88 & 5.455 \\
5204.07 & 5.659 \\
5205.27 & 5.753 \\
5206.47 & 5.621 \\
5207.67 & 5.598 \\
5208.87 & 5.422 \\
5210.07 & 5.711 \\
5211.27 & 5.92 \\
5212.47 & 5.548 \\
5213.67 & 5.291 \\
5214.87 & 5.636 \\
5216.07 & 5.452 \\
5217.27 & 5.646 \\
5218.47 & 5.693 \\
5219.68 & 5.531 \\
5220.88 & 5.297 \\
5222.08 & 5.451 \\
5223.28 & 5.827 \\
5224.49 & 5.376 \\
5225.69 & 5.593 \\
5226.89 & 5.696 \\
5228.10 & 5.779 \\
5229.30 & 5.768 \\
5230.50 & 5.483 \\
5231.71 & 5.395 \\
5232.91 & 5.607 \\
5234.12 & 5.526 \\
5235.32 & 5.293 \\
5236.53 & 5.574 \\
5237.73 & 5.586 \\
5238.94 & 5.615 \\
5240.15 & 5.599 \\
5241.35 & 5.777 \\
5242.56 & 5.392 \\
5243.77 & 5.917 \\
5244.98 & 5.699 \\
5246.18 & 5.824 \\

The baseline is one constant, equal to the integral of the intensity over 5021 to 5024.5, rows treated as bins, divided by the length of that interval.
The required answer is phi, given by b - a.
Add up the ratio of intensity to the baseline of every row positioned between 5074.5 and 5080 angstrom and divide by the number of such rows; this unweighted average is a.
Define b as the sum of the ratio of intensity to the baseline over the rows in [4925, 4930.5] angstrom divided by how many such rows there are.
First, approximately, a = 1.02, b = 1.06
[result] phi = 0.035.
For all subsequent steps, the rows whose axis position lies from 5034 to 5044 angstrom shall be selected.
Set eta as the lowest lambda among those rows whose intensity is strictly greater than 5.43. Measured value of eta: 5038.99 angstrom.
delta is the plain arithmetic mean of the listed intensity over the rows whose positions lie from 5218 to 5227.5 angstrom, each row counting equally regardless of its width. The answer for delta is 5.56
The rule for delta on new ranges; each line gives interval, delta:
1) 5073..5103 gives 5.27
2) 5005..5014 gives 5.37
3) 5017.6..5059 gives 5.22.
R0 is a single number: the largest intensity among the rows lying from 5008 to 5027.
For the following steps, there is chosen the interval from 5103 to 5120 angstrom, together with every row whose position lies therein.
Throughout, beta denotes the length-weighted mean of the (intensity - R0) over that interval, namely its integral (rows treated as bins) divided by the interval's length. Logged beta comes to -0.27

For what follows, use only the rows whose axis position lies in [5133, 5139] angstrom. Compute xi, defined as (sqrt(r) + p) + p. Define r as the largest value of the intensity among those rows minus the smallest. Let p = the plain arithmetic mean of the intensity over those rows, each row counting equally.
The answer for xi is 11.2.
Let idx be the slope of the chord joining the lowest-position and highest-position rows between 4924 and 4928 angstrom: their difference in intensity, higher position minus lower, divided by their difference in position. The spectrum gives -0.050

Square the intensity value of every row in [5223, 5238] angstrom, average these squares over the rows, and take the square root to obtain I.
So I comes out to 5.58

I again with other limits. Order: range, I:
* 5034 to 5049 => 5.20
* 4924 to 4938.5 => 5.52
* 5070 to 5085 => 5.33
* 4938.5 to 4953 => 5.37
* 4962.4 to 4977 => 5.33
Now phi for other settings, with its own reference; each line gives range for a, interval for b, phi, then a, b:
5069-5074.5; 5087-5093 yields -0.007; 1.04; 1.03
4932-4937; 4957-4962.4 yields -0.021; 1.05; 1.03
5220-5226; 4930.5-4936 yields -0.011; 1.06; 1.05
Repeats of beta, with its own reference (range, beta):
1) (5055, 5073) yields -0.32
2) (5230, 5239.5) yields -0.11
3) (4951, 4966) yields -0.27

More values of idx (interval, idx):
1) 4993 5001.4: 0.008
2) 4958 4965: -0.053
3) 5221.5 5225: -0.031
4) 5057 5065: 0.027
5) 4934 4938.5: -0.014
